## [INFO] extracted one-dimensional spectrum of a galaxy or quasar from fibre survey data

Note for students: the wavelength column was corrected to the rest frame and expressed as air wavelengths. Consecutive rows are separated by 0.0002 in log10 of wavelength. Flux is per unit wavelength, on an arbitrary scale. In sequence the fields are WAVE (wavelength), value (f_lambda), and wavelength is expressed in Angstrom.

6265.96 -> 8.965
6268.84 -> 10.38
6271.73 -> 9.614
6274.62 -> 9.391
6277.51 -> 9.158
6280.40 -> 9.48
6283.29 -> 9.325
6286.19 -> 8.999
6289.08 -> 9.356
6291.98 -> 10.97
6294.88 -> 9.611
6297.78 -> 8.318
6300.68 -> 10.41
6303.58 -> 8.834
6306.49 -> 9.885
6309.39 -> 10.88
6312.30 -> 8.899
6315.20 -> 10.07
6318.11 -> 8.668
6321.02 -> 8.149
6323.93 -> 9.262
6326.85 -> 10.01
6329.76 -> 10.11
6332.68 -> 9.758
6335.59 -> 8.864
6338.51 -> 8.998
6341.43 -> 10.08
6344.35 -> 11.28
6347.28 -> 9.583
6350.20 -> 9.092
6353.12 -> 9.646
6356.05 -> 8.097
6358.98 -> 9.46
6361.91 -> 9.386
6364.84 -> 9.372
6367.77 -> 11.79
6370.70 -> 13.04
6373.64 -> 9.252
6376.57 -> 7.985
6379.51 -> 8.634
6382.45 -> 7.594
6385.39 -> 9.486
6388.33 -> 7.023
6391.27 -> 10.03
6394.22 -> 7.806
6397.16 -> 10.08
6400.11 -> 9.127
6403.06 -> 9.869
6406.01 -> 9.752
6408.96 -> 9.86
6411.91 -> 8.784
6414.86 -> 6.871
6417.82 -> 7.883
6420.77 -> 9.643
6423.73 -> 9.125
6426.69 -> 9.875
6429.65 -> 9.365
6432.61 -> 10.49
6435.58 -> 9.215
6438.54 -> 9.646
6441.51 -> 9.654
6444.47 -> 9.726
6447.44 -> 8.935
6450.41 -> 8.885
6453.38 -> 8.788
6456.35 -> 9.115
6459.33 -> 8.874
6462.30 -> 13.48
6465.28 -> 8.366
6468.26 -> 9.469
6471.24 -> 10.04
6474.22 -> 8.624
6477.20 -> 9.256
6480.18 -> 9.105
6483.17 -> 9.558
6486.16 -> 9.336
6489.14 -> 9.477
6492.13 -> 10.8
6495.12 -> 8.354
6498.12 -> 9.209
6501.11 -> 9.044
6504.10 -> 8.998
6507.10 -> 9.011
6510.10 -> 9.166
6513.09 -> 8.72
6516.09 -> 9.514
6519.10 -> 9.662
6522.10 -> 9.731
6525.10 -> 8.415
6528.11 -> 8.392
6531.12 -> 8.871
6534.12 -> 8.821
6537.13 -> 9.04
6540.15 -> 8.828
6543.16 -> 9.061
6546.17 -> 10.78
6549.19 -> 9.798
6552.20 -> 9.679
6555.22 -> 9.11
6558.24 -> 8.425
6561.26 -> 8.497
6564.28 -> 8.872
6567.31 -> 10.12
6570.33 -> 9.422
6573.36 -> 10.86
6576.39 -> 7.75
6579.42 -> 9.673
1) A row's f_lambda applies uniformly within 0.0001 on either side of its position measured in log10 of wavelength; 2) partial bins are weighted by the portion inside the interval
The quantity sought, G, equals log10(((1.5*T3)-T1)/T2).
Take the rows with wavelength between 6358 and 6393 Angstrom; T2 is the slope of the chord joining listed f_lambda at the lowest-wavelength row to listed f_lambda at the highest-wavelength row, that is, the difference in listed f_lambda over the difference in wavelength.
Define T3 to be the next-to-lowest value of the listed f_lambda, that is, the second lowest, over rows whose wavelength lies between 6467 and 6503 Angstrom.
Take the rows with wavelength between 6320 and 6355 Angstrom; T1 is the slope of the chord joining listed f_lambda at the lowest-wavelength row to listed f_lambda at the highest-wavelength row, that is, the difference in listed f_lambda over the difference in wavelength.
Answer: 2.9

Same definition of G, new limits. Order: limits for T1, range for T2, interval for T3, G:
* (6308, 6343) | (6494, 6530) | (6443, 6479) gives 4.1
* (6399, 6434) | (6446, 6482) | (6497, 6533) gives 3.4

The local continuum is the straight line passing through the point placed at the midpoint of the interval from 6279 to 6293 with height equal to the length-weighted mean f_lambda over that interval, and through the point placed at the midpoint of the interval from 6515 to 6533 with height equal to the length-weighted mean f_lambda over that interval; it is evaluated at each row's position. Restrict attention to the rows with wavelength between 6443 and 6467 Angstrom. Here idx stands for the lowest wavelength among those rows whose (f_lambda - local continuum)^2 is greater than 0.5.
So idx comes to 6462.30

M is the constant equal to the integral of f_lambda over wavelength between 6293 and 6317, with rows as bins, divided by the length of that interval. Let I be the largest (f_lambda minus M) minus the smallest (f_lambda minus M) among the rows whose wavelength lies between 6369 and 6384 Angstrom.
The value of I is 5.4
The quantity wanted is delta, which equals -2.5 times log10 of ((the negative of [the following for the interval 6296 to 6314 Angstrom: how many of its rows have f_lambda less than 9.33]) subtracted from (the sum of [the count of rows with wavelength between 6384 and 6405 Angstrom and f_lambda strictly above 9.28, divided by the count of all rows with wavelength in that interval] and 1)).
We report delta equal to -1.7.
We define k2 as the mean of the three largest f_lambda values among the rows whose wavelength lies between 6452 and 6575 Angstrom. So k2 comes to 11.7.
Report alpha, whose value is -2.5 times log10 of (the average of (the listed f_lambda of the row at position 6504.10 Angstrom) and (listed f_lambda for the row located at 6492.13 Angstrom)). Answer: -2.49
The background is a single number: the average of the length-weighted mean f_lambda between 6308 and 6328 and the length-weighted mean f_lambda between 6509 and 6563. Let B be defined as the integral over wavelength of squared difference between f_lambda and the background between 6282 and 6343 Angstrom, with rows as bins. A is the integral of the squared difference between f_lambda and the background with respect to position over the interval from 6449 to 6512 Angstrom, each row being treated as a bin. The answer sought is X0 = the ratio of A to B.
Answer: 1.8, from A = 71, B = 39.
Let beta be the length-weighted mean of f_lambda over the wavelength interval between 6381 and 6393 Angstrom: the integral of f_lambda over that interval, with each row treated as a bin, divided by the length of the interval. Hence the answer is 8.5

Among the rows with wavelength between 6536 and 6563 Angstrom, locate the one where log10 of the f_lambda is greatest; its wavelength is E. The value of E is 6546.17 Angstrom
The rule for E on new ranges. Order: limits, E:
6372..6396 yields 6391.27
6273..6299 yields 6291.98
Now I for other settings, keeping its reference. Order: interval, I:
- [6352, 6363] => 1.5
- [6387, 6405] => 3.1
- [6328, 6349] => 2.4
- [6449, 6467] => 5.1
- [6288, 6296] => 1.6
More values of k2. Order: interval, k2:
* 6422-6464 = 11.3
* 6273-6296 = 10.0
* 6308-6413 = 12.0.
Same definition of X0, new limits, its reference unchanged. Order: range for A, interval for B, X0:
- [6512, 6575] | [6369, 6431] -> 0.3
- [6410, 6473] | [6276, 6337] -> 2.5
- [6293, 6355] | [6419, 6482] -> 0.6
